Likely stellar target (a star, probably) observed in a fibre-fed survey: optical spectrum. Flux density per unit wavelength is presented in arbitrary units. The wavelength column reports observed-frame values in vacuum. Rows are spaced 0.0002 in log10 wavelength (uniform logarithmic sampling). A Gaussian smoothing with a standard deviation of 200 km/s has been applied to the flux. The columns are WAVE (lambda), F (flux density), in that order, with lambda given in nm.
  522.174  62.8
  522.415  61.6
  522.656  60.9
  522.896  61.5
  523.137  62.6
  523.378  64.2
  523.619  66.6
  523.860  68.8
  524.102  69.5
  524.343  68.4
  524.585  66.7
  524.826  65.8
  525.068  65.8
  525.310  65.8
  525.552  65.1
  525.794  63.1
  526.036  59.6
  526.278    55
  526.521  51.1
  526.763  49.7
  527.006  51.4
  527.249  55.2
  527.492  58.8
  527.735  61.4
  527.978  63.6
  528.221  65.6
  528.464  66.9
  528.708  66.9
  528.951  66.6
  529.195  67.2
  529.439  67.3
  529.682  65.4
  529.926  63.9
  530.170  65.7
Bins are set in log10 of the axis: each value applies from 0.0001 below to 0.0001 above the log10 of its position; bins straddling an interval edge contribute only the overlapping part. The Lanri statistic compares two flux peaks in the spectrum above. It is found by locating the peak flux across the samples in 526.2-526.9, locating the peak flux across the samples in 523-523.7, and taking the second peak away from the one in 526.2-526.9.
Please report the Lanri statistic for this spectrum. -12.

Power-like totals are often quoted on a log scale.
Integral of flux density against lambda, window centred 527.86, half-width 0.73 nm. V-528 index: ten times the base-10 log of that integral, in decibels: 19.6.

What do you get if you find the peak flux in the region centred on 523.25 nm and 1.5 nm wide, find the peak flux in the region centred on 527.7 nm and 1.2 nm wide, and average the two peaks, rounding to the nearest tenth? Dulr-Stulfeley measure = 67.2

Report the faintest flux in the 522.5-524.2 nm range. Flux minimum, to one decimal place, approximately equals 60.9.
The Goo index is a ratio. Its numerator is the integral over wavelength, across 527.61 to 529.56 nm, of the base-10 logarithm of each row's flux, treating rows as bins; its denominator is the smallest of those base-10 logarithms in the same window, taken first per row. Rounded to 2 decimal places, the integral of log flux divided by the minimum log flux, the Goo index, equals 1.98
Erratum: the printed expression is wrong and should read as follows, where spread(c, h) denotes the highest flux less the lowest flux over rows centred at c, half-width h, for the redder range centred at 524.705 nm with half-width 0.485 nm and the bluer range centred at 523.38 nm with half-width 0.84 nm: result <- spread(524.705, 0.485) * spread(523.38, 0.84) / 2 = 11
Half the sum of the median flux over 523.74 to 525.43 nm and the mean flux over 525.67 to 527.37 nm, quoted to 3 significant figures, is 60.9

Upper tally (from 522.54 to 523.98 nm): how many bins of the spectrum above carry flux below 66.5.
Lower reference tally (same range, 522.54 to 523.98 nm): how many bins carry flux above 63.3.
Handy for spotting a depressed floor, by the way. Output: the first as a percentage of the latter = 133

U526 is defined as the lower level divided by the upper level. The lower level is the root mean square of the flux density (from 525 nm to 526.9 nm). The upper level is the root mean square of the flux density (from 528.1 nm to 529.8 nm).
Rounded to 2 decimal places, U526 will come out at 0.90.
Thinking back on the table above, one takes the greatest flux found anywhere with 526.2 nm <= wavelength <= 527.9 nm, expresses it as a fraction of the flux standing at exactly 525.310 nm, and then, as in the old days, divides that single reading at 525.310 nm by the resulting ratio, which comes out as 71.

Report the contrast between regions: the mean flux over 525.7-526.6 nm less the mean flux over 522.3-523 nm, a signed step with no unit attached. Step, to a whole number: -4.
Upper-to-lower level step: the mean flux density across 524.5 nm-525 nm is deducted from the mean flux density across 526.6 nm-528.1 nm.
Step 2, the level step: -10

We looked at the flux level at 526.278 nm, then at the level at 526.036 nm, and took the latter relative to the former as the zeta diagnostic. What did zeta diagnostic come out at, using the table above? 1.08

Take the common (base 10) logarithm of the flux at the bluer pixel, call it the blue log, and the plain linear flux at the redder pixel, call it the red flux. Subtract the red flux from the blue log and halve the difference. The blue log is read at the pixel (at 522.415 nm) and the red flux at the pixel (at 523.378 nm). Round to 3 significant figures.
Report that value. -31.2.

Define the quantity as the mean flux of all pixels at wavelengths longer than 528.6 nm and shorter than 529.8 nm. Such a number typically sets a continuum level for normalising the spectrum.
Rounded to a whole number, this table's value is 67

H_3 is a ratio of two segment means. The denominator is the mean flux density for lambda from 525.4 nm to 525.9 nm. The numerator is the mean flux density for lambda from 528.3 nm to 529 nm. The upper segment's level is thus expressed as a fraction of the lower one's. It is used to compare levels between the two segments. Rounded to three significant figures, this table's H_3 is 1.04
